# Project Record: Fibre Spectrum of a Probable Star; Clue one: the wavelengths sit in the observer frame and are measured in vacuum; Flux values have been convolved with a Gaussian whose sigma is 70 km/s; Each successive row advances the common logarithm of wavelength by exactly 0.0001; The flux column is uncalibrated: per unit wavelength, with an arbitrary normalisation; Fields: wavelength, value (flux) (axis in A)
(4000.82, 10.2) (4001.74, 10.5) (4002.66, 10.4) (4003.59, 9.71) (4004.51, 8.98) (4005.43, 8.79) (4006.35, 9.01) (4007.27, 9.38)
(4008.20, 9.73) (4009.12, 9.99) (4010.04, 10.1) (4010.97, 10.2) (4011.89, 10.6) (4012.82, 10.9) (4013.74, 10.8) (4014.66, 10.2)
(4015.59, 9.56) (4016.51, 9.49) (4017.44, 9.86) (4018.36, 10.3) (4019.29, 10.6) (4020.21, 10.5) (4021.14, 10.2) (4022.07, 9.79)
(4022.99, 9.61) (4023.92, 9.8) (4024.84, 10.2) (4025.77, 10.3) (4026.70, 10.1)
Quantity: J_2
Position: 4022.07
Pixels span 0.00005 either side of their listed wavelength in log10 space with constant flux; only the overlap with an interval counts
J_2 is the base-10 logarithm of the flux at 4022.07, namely 0.99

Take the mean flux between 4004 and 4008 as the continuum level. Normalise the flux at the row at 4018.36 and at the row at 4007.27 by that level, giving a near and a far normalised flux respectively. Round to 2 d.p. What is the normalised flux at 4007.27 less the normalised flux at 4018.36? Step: -0.10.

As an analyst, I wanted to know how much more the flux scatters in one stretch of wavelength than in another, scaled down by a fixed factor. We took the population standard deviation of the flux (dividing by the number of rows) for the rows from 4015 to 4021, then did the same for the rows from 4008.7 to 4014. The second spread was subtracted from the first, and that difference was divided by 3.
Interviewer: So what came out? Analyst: 0.03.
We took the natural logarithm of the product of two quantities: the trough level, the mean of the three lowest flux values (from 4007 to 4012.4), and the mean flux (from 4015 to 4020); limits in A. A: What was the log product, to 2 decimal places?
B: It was 4.57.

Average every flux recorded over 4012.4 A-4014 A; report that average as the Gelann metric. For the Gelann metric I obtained 10.9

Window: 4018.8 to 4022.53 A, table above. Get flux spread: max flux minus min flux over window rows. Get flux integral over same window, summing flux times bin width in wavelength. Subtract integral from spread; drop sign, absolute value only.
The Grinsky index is 37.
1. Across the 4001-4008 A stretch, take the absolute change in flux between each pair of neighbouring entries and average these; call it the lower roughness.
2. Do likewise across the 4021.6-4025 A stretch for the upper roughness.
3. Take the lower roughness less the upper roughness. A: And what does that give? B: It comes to 0.13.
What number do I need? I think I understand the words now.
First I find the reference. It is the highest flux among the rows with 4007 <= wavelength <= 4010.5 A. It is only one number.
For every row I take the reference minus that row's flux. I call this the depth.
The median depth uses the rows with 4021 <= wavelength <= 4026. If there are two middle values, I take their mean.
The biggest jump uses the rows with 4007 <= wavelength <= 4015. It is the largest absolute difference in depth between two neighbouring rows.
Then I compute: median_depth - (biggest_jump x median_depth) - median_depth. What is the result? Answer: -0.060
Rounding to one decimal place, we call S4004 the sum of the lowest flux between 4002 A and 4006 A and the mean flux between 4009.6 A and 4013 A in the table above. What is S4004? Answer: 19.2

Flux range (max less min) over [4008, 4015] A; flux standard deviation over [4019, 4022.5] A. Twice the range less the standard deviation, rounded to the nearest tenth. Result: 2.0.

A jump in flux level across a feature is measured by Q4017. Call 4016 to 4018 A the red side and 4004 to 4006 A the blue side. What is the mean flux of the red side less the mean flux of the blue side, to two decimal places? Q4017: 0.79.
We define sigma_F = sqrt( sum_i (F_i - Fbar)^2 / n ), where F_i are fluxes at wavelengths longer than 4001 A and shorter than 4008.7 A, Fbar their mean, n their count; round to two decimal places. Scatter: 0.60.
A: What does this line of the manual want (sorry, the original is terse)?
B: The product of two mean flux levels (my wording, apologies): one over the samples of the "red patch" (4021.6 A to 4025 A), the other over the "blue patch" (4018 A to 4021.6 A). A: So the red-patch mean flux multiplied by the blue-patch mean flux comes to 102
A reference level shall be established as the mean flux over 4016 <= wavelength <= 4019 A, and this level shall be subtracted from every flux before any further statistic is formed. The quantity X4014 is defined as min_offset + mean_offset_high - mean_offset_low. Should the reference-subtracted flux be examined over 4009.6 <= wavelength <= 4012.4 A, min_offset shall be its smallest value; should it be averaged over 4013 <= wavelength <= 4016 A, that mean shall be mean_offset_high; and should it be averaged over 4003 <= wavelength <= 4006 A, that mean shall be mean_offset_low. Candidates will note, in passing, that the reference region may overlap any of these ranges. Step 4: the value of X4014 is 1.2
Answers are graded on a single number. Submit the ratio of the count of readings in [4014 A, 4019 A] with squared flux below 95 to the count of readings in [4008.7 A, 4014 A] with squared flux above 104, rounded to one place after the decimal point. 0.5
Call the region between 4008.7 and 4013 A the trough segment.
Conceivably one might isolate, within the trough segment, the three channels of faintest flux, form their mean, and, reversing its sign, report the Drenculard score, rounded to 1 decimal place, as -10.1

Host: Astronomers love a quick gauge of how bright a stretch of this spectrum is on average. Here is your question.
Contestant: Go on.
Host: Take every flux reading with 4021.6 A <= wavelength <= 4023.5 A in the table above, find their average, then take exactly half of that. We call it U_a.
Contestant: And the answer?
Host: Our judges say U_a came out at 4.85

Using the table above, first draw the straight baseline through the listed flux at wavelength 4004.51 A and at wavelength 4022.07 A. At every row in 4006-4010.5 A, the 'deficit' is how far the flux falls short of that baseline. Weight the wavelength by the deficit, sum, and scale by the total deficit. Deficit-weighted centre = 4009.1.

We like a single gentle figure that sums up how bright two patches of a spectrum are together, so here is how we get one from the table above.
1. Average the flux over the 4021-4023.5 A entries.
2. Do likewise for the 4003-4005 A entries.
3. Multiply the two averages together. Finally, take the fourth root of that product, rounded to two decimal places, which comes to 3.10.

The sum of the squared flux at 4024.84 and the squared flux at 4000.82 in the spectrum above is 208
